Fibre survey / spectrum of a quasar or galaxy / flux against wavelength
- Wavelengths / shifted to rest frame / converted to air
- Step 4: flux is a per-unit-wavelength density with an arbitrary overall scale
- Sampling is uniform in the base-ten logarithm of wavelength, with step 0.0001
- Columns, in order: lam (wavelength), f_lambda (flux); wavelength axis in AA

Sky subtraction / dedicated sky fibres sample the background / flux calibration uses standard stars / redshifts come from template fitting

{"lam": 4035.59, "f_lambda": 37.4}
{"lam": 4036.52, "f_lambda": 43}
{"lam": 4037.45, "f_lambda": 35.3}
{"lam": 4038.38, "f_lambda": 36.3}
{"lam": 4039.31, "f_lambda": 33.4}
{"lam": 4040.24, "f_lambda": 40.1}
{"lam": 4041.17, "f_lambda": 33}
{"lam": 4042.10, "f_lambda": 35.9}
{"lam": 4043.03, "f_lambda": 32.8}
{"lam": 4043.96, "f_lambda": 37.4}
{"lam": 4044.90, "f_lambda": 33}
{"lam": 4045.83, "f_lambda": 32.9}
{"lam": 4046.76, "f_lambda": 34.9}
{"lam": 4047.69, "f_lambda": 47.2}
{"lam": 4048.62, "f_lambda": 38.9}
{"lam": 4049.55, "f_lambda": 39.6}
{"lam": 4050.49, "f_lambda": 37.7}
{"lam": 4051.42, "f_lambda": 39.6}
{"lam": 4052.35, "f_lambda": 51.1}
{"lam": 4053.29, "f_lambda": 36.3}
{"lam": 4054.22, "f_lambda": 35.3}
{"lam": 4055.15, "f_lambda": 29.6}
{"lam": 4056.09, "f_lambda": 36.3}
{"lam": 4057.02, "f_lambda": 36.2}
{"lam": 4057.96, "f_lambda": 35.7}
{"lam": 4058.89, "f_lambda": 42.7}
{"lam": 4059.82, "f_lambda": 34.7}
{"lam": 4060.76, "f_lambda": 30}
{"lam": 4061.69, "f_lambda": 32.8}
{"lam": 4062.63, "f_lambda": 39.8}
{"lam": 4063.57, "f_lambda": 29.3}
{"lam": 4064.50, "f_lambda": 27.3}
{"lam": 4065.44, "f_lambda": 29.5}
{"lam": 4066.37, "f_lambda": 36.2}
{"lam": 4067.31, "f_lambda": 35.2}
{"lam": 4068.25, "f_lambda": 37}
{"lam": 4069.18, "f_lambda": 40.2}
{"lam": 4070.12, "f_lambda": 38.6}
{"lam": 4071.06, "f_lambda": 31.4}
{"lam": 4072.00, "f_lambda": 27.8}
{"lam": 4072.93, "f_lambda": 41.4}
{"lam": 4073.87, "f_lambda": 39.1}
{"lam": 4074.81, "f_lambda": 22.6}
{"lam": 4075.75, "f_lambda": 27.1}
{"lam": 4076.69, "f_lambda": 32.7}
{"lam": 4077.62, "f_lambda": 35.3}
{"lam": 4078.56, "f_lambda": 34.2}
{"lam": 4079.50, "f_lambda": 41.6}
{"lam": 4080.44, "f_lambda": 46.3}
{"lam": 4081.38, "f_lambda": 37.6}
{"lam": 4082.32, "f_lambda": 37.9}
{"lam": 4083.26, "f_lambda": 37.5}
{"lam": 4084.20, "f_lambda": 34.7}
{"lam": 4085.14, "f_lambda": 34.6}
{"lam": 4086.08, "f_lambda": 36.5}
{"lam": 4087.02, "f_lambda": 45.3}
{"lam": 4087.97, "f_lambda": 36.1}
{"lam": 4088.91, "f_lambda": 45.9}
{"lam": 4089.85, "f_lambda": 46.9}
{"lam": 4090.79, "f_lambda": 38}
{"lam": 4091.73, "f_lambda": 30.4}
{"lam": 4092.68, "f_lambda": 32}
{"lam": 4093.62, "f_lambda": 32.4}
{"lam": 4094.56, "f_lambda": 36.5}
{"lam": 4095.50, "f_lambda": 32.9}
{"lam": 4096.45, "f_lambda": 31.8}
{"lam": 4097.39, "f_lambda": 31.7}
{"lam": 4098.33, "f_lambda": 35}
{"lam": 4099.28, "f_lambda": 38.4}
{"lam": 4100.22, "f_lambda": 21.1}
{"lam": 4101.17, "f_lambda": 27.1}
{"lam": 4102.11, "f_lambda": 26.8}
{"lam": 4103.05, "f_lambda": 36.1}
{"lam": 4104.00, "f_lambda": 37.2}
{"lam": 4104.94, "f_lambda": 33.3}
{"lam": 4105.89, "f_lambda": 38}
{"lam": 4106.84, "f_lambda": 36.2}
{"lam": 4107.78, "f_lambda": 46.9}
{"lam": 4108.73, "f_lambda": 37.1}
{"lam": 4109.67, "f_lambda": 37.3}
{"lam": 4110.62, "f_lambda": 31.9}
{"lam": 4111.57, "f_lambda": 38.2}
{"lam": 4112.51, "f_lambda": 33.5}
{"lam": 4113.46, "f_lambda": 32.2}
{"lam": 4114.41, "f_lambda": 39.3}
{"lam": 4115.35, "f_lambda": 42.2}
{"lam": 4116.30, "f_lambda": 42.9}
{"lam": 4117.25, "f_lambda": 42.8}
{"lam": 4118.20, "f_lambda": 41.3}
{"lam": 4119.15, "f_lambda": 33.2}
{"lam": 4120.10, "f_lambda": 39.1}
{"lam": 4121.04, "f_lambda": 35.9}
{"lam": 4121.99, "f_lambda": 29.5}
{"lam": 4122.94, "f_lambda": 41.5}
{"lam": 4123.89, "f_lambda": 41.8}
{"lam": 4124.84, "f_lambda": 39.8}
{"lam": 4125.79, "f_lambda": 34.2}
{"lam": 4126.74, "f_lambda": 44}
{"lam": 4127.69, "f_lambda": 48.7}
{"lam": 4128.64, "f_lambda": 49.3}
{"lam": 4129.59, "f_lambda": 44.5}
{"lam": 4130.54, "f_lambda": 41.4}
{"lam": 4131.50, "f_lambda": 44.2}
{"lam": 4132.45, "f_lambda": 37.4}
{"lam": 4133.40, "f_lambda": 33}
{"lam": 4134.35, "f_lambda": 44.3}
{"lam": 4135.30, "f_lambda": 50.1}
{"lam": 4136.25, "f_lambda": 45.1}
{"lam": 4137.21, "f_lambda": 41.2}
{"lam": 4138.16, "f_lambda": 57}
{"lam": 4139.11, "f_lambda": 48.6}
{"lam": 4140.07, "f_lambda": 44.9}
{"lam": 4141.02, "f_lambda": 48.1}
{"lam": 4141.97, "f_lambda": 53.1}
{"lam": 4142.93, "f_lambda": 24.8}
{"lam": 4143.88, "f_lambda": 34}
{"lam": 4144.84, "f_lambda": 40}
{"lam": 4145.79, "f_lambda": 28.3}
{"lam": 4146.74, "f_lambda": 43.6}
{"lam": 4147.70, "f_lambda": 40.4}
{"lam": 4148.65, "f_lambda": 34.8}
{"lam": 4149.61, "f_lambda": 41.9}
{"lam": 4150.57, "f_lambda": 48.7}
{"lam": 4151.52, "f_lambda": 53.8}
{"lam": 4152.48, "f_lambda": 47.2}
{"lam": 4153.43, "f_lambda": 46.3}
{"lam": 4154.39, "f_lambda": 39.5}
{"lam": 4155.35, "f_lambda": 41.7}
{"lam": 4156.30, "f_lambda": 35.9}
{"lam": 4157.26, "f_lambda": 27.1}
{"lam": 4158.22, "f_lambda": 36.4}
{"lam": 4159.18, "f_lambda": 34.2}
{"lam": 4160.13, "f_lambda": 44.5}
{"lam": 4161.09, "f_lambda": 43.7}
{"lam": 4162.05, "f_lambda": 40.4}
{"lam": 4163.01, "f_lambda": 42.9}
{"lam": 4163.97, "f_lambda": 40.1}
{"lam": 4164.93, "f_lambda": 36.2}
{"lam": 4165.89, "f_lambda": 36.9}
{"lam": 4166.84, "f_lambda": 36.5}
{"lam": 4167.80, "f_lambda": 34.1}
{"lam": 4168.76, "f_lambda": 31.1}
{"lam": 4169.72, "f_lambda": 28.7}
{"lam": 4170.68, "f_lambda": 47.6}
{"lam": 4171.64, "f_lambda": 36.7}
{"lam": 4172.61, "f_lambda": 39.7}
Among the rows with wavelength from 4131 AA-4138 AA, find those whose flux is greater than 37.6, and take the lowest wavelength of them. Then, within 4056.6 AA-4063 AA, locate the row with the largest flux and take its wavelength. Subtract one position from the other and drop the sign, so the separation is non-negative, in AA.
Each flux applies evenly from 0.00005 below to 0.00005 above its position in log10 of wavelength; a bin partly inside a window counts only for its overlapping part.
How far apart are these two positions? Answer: 72.6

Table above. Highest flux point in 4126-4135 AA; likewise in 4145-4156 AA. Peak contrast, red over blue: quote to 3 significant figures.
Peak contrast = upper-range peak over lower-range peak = 1.09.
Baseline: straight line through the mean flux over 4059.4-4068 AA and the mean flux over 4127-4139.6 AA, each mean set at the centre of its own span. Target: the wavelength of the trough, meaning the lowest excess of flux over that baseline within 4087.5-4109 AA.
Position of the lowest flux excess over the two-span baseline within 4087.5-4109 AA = 4100.22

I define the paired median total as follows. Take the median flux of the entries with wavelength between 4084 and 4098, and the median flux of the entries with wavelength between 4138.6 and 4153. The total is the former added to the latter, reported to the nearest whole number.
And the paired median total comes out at 78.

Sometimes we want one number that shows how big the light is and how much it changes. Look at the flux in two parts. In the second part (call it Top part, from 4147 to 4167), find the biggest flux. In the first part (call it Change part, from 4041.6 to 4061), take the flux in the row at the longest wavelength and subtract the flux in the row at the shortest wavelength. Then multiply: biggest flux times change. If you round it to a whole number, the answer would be -317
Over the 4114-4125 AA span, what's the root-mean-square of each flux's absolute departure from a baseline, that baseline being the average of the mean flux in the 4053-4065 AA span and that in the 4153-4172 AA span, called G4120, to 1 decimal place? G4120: 5.0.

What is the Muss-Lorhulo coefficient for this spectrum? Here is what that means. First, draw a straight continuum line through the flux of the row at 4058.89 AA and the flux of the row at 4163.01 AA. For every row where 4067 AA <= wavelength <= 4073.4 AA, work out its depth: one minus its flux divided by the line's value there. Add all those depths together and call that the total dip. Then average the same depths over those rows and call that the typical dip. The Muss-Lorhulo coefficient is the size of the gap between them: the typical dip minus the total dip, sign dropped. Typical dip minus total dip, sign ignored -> 1.0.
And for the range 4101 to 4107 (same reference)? 1.3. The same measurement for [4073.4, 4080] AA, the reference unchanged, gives 1.3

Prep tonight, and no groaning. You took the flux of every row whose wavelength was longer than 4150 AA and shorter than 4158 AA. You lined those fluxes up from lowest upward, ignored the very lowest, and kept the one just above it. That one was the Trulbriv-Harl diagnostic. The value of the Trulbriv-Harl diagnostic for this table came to 35.9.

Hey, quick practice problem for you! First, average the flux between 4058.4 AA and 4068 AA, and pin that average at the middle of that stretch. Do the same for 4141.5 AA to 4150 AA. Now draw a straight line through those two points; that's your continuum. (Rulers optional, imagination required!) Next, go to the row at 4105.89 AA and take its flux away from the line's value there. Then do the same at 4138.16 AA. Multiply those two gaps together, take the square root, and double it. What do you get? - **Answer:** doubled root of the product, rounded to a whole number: 13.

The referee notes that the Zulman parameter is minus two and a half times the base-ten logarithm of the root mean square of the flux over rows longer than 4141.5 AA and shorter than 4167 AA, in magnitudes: -4.01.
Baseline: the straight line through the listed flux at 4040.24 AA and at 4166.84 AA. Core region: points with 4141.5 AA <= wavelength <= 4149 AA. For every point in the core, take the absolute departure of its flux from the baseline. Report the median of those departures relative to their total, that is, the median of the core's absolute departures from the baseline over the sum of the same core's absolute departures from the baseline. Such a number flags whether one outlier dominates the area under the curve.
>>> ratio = 0.090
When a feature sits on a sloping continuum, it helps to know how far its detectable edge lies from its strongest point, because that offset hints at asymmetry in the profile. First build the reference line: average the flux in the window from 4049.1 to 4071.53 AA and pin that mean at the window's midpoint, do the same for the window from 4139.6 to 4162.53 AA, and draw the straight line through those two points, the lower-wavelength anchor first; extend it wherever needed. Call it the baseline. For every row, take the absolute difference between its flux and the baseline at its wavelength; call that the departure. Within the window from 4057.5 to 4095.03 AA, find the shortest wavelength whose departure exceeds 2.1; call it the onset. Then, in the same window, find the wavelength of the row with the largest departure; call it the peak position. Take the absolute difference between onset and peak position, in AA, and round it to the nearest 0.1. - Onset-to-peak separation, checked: 15.9 AA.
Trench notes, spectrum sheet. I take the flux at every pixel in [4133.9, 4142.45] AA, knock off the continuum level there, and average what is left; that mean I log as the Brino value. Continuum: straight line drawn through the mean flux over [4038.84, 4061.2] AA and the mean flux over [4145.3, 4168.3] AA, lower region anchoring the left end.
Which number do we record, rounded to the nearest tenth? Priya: 8.8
